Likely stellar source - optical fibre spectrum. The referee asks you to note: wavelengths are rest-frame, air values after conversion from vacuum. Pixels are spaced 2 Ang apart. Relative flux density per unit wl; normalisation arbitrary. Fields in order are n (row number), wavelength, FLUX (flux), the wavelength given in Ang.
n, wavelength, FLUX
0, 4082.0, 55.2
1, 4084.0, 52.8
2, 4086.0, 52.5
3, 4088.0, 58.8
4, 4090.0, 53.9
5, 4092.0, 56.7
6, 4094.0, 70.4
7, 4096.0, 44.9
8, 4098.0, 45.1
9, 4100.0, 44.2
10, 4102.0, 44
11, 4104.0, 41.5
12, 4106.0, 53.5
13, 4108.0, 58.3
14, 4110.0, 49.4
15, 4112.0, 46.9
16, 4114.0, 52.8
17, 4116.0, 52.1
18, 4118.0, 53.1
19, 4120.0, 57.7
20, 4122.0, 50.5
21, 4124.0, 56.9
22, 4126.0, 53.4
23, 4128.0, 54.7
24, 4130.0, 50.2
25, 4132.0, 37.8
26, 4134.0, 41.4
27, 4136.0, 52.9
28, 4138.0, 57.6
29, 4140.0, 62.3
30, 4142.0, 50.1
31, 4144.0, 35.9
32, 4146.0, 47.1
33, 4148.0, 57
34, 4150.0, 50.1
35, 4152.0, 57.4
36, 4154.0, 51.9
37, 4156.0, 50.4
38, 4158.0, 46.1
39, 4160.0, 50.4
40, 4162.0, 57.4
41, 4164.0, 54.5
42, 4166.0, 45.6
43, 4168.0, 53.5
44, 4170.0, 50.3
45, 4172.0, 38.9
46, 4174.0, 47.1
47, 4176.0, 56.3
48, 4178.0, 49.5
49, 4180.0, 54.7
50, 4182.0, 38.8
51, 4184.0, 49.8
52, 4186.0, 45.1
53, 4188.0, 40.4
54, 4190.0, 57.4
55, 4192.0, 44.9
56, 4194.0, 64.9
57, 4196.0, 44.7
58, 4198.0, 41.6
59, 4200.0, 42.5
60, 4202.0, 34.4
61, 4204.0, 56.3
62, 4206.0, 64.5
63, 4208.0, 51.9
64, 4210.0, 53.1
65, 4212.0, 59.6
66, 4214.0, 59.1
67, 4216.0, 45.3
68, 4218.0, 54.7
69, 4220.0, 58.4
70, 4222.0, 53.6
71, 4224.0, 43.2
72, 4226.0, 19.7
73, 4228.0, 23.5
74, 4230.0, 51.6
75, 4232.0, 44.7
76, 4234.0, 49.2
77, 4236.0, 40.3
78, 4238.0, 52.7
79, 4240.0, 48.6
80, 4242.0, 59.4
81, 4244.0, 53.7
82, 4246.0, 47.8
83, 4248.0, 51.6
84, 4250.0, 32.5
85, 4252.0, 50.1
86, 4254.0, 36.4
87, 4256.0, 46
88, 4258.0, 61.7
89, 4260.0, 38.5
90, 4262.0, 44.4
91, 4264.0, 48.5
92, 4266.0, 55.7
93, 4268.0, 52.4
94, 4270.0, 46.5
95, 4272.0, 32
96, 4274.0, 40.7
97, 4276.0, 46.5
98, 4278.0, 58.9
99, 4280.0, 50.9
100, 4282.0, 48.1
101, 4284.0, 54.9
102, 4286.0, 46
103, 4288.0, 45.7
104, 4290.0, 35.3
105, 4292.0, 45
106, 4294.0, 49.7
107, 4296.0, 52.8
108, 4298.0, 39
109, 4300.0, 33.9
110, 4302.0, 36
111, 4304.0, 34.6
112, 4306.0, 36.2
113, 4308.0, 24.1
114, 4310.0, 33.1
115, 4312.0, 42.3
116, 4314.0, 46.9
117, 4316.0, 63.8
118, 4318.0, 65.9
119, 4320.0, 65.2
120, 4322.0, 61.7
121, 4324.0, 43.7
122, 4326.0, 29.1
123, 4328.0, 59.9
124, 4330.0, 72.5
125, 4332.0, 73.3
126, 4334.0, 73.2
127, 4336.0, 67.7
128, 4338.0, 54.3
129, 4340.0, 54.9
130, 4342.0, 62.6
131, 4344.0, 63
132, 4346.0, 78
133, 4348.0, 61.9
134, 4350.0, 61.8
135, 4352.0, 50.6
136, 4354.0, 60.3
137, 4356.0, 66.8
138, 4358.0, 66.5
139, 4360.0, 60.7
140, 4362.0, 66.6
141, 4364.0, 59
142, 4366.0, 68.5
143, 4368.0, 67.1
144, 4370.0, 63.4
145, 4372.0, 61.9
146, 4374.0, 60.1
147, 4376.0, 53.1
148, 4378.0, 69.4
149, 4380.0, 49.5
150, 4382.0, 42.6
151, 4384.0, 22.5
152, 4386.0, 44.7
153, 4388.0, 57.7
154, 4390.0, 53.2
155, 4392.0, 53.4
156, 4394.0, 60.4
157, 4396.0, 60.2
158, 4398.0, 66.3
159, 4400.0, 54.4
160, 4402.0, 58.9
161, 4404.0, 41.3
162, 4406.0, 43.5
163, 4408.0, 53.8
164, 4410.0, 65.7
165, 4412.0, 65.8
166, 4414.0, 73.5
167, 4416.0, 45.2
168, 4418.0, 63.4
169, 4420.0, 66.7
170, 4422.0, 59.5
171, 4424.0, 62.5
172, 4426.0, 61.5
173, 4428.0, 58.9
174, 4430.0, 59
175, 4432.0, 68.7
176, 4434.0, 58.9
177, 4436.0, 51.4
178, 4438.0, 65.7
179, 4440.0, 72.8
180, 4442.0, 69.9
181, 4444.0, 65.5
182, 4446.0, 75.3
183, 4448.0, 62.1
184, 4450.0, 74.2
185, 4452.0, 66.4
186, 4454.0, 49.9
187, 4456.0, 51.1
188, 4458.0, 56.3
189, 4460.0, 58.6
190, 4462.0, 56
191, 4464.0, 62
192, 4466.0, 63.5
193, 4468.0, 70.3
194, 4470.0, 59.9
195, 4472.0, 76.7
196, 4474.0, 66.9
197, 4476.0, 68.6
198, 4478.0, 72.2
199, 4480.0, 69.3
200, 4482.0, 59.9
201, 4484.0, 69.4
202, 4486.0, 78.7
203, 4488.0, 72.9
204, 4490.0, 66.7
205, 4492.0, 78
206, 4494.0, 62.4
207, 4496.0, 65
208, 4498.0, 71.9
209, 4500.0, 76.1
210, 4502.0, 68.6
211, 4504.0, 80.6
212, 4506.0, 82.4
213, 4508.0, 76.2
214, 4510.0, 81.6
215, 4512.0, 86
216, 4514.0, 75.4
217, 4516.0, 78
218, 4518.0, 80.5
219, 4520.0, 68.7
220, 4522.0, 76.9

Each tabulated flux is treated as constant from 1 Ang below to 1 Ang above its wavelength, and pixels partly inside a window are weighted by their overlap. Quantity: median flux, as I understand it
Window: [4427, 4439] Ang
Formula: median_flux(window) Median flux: 59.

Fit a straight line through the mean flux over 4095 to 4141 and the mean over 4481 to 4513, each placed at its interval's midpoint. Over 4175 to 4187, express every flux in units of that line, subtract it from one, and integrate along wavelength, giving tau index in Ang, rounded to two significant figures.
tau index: 1.2 Ang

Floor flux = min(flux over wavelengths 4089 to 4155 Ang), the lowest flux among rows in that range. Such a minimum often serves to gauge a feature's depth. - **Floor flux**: 35.9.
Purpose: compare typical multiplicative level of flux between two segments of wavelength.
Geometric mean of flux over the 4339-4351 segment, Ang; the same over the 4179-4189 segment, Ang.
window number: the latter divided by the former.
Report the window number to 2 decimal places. 0.72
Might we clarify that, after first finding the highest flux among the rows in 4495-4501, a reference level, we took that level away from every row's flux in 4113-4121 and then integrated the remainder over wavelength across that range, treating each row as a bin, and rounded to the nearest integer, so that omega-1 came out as -177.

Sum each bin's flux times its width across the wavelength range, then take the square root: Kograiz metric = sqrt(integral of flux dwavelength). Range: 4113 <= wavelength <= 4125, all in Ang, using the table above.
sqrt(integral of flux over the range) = 25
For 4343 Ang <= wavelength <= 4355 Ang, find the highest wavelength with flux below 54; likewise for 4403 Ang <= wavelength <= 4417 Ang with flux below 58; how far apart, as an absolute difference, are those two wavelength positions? 64 Ang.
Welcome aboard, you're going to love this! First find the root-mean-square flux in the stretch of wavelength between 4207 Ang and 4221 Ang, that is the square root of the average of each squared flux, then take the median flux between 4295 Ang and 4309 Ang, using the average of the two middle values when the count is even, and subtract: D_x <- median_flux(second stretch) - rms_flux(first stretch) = -19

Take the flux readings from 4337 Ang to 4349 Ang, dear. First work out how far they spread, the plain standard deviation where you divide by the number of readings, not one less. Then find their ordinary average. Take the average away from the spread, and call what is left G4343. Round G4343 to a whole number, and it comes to -55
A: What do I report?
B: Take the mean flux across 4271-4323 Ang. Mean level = 46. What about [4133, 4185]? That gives 50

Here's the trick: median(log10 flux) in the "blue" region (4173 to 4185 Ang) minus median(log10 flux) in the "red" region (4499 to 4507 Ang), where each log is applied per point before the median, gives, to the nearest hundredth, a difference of -0.20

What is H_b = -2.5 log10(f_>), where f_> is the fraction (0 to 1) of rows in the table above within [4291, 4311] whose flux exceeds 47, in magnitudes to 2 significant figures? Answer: 1.7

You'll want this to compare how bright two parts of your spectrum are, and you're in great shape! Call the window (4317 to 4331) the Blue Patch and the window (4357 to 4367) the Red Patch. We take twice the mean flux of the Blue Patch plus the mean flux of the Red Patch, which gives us 178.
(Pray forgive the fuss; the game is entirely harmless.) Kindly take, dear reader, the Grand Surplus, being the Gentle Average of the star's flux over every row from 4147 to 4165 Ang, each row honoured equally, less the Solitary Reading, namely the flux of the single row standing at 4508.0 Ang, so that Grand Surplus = -23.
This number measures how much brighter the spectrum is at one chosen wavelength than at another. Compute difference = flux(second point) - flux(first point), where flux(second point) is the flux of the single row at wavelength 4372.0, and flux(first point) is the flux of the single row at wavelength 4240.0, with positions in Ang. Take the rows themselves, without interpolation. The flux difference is 13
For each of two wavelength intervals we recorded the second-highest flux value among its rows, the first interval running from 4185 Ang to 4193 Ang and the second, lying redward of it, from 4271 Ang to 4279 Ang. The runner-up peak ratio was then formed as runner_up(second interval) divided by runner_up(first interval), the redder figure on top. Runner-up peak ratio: 1.03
